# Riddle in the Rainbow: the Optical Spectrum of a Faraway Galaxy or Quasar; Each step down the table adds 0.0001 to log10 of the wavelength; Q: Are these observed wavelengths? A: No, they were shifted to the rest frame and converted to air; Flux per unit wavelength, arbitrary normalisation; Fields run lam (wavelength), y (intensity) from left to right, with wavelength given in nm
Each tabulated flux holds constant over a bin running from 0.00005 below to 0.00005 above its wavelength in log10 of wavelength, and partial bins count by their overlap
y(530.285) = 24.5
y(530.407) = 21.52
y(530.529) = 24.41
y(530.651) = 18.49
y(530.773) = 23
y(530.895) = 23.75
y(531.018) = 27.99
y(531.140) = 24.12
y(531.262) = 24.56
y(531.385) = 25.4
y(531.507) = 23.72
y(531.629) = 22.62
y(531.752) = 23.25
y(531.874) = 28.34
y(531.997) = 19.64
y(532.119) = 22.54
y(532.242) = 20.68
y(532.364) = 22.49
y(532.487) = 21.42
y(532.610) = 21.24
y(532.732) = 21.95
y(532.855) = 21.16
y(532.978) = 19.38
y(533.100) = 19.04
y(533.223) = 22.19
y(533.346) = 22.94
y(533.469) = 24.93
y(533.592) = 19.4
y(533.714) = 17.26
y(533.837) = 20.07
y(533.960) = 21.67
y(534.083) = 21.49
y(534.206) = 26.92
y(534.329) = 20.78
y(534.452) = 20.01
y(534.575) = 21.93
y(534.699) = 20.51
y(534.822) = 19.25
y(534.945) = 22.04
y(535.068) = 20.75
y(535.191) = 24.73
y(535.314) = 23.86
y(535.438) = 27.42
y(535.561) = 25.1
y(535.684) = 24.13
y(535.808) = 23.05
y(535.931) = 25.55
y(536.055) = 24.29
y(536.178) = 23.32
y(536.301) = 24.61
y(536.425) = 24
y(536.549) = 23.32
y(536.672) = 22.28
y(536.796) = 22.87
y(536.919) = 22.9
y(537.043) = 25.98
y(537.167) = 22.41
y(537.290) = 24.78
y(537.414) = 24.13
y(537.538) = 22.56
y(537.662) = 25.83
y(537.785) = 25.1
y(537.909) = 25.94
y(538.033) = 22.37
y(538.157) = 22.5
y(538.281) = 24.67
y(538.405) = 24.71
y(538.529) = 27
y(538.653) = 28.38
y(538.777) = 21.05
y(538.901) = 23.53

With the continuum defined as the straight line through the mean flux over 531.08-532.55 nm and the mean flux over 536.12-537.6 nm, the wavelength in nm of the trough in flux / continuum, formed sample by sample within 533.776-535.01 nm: 534.822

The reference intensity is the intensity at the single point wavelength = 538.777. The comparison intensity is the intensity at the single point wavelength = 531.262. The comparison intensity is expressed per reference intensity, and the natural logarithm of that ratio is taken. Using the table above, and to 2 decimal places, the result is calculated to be 0.15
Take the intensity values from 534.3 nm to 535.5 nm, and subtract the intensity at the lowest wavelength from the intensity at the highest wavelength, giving 6.6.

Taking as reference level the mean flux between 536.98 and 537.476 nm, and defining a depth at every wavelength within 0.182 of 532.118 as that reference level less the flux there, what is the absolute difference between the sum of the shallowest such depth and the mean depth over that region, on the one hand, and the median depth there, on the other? 1.5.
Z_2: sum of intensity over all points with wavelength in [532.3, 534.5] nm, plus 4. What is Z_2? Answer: 388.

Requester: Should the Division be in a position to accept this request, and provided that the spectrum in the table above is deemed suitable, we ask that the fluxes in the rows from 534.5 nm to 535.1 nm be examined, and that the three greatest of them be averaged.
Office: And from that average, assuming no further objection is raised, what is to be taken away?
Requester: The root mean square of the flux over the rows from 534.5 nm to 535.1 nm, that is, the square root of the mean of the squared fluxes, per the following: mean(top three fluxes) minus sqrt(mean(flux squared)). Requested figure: 0.65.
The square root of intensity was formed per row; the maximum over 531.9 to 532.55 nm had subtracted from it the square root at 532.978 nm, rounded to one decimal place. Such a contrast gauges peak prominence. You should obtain 0.3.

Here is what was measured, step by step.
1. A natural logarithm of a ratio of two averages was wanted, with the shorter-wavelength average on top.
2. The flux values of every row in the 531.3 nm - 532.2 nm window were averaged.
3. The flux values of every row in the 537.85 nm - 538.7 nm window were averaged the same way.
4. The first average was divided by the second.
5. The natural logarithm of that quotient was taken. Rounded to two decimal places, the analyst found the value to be -0.06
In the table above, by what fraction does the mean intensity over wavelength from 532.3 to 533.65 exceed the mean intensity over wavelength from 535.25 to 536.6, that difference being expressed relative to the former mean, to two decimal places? -0.14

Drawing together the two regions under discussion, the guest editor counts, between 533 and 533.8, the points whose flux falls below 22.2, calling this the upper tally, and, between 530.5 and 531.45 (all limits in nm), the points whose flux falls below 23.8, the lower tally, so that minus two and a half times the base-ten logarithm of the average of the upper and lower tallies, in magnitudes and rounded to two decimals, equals -1.36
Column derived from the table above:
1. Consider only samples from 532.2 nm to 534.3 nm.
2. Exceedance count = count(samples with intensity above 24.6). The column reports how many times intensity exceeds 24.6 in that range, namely 2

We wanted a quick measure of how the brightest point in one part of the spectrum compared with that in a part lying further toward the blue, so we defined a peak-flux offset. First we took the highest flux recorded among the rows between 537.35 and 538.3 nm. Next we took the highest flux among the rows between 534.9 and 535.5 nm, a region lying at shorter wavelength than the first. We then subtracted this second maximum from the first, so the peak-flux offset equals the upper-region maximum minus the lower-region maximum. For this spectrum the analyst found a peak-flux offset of -1.48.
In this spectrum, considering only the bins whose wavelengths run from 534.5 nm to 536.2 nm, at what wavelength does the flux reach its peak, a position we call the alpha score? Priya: 535.438 nm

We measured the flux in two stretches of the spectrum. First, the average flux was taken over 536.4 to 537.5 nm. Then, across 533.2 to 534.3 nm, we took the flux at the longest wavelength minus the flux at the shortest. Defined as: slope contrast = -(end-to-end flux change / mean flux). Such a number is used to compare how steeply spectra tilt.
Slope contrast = -0.20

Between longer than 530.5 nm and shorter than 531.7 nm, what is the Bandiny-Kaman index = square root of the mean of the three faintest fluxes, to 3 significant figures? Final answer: 4.62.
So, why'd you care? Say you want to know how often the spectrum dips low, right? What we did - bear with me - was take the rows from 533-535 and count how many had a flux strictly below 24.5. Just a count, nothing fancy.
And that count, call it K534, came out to 14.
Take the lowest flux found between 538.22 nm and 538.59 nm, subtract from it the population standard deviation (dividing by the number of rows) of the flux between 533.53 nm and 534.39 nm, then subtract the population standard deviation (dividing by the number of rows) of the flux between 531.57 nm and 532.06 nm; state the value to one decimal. 18.8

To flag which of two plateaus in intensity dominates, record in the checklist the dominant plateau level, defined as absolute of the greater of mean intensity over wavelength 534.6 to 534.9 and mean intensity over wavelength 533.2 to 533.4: 22.6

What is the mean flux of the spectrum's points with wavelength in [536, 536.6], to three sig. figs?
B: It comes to 23.9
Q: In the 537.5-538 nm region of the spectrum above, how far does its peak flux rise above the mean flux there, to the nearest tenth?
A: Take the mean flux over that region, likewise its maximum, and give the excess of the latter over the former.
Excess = 1.1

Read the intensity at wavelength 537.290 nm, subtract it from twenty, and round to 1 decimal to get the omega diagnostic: -4.8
